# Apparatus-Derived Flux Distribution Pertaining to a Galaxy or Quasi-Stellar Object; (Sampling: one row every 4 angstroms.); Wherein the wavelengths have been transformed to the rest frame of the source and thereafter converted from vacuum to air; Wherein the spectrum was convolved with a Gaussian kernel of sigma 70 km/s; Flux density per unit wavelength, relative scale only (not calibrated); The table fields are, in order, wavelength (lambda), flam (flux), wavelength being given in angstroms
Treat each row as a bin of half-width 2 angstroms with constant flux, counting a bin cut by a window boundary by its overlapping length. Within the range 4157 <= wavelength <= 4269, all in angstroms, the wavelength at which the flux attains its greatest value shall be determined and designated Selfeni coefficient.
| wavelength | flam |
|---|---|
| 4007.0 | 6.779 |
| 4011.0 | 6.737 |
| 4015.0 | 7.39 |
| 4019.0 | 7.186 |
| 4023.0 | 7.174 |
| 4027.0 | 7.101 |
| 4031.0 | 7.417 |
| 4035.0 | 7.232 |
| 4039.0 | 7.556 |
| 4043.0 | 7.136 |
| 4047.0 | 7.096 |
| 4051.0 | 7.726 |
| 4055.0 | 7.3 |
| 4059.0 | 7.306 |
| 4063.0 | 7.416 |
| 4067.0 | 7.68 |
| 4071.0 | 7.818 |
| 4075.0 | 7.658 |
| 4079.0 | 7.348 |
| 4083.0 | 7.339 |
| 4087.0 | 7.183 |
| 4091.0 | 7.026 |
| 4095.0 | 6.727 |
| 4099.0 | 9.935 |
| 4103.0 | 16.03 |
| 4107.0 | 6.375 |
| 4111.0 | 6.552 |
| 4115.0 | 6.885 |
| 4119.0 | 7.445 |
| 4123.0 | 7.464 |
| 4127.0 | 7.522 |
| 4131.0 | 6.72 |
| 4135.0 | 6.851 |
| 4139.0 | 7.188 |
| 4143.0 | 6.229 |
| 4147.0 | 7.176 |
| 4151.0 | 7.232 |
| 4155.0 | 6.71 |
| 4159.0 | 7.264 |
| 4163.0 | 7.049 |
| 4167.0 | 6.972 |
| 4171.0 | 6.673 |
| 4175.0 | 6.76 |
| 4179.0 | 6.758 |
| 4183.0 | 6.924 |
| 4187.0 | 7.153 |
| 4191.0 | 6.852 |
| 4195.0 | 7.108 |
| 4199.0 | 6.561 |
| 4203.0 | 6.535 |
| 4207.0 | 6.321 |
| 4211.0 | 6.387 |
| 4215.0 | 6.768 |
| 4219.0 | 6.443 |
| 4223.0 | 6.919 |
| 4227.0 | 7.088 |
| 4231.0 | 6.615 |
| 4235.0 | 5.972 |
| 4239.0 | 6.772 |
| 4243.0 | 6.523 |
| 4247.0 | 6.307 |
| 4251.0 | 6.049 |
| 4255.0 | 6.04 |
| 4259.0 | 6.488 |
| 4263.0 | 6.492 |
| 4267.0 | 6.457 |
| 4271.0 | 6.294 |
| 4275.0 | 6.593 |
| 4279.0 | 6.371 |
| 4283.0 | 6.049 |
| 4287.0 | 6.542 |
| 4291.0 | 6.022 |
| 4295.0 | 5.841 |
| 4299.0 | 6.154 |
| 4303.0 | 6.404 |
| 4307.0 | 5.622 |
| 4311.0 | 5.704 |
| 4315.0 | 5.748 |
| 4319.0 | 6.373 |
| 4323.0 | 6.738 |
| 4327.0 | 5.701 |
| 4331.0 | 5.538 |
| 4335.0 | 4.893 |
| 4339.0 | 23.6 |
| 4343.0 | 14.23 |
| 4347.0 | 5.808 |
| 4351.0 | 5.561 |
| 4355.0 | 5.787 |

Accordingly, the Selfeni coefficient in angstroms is 4159.0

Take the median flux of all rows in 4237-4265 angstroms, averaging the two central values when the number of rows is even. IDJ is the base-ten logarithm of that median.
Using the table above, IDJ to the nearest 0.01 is 0.81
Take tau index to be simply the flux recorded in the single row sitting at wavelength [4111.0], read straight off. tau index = 6.552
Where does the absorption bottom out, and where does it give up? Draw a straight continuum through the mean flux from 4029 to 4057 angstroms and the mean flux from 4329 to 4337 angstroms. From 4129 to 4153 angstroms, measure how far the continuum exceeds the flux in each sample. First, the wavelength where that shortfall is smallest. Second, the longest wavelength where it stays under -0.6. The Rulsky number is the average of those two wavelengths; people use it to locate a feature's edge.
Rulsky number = 4151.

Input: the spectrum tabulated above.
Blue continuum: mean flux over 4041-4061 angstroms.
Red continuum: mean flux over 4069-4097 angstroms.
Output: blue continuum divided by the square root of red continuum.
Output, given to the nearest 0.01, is 2.71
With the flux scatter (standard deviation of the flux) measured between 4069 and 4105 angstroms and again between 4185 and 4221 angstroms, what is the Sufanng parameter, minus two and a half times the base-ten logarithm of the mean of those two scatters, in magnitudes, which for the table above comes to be -0.5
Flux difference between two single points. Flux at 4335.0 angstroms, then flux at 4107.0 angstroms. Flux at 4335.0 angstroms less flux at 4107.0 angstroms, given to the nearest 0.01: -1.48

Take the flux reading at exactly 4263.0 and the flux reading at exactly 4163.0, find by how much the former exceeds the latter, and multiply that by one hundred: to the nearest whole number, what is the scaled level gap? -56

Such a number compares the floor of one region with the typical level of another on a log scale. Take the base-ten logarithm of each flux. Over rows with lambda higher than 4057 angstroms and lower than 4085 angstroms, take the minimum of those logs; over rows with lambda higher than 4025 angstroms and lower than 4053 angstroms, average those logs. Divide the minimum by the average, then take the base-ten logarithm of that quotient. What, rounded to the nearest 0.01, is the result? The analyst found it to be 0.00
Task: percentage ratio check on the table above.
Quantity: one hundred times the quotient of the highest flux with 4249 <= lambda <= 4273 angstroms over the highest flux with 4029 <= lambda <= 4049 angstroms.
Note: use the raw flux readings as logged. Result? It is 86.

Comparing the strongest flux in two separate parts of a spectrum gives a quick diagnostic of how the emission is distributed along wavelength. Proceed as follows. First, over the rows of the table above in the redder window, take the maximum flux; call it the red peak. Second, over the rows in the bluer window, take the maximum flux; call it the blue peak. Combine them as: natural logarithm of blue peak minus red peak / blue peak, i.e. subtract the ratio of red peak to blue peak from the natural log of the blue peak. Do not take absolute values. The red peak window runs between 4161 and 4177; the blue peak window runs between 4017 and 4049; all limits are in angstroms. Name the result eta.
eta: 1.1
